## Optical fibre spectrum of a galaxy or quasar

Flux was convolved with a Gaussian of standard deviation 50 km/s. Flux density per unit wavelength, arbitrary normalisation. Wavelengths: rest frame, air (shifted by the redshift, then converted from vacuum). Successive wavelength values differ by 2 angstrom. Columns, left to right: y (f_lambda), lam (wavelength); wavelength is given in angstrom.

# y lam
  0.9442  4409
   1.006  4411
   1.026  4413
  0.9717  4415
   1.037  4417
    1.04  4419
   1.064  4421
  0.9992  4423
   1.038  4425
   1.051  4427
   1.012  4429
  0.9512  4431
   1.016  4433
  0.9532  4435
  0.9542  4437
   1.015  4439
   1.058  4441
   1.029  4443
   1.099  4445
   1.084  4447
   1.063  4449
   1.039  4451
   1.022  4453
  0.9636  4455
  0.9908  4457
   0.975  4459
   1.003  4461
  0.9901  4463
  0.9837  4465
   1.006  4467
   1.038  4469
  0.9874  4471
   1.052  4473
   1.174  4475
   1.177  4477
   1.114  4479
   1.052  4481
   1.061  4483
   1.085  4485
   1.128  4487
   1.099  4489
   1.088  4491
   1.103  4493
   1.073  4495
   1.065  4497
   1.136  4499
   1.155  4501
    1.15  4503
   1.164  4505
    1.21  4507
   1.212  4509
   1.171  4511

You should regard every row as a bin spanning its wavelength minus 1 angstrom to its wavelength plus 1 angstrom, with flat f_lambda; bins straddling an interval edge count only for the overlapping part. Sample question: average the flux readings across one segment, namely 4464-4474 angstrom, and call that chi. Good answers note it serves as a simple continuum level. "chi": 1.01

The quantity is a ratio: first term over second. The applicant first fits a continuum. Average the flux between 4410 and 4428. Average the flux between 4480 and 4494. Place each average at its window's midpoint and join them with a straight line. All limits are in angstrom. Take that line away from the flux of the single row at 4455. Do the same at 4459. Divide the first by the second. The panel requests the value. 1.1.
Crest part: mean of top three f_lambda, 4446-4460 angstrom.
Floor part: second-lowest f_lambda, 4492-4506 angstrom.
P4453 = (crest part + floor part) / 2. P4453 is 1.07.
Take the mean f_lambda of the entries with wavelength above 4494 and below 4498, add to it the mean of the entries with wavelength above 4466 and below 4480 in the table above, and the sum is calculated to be 2.15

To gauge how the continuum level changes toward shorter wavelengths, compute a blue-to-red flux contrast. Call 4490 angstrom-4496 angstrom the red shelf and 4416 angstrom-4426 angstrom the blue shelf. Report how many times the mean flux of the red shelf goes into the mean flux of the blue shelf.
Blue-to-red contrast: 0.95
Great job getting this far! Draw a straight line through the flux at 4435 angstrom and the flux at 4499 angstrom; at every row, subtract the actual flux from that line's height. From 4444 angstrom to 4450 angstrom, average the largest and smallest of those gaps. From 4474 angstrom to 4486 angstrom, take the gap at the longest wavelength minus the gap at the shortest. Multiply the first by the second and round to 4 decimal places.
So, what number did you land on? -0.0110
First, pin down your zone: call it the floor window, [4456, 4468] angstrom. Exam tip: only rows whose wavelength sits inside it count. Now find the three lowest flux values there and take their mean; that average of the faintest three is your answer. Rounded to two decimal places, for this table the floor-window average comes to 0.98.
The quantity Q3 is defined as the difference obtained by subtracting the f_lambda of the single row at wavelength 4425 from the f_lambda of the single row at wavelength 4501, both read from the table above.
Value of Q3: 0.12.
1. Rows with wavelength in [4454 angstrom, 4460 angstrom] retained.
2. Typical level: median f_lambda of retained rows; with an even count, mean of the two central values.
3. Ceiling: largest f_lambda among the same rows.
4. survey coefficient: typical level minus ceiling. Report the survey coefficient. -0.016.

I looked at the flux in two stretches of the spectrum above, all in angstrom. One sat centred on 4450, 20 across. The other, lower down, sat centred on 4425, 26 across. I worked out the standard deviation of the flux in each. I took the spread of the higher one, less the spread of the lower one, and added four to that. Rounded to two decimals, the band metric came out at 4.01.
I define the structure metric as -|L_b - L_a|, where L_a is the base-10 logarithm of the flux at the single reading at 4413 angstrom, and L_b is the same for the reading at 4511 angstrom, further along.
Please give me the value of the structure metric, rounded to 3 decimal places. -0.057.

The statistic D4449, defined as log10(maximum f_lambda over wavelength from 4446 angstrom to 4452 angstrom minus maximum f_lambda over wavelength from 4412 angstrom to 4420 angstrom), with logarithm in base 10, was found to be -1.36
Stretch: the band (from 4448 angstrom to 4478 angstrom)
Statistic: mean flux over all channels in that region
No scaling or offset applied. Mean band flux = 1.03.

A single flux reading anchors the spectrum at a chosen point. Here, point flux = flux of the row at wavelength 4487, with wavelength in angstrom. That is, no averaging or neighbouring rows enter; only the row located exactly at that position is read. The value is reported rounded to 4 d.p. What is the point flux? 1.1280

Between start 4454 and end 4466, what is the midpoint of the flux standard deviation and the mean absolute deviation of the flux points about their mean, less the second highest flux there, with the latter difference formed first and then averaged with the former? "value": -0.48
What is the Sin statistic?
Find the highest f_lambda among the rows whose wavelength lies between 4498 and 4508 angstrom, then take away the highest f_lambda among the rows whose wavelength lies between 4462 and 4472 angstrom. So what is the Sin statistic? 0.17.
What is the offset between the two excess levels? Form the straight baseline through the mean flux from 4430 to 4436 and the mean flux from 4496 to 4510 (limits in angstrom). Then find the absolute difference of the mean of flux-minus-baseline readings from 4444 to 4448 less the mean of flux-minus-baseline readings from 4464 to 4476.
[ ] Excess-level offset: 0.11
